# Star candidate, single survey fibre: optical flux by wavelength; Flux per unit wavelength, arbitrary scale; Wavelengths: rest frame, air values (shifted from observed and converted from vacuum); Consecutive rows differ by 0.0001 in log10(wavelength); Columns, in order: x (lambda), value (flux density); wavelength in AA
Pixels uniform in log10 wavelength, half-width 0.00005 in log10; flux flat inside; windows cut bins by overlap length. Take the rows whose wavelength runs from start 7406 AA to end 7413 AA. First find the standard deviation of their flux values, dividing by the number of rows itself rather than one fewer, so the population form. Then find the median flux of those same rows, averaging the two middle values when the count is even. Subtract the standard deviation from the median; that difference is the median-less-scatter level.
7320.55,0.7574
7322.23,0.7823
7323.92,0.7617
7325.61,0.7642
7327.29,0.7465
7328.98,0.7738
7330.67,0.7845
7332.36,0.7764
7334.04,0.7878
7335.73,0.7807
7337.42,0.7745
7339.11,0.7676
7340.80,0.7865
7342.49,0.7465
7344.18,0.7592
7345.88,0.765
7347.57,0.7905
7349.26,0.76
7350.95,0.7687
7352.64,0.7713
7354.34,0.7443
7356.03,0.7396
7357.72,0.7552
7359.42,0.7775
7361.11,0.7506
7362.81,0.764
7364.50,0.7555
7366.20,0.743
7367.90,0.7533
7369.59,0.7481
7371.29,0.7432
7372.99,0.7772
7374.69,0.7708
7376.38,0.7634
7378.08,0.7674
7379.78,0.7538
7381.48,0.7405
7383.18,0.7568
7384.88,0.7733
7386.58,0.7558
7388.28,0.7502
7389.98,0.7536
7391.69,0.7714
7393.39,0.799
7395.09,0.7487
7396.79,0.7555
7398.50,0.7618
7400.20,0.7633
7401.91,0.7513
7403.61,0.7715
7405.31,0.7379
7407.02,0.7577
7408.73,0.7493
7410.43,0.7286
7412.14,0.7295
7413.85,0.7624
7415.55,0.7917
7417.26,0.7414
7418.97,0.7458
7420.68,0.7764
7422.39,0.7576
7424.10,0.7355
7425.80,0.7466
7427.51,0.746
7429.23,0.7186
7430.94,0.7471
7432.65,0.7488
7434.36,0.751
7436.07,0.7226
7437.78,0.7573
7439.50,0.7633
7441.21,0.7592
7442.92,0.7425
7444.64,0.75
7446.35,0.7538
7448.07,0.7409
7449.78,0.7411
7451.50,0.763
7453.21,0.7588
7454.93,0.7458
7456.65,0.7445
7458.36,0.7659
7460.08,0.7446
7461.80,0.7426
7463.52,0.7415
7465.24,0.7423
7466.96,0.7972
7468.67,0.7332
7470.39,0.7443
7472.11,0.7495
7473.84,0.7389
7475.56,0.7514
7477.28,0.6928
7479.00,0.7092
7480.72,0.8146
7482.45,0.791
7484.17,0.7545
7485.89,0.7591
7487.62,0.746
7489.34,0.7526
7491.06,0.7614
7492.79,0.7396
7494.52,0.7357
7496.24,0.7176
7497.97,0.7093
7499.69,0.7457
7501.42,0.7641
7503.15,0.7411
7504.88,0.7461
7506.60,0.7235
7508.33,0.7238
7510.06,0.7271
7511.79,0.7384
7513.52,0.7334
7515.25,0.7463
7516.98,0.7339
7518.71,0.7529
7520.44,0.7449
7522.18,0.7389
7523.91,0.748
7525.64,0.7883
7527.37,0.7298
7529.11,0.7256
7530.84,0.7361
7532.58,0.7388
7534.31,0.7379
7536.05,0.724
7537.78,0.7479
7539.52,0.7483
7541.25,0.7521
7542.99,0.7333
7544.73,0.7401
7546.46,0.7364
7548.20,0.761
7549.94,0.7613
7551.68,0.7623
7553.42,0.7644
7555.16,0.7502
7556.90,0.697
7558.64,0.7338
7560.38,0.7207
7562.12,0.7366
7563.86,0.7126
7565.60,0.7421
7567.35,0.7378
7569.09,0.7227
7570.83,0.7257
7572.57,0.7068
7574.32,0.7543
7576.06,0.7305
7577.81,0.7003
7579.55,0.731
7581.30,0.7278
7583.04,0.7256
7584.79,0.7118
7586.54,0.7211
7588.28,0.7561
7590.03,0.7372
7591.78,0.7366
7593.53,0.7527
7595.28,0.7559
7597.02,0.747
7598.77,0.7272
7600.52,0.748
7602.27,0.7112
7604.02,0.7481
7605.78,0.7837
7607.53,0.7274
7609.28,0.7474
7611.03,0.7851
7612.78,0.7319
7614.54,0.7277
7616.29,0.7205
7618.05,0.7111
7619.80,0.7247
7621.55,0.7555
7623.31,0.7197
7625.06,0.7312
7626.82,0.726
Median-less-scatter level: 0.727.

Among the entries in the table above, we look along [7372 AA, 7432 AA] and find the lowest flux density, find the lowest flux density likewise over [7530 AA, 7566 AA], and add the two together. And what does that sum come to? 1.42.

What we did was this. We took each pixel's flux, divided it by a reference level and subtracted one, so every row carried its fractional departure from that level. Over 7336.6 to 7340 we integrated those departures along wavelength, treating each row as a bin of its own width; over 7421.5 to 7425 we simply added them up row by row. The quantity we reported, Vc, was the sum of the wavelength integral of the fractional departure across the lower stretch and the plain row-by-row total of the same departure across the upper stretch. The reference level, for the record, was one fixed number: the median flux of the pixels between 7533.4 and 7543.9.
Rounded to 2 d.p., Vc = 0.14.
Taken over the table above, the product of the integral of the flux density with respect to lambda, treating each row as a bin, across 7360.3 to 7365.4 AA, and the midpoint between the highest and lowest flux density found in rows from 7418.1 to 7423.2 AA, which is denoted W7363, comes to 2.93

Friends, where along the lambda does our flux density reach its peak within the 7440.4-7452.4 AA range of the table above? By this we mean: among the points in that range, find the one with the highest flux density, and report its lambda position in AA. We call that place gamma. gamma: 7451.50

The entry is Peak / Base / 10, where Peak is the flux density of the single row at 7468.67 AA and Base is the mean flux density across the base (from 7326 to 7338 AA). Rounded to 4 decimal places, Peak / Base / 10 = 0.0946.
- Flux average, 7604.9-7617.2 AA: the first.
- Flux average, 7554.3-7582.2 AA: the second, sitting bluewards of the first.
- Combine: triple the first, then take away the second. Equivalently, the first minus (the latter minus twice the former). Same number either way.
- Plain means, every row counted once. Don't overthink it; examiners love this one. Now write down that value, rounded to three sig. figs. 1.51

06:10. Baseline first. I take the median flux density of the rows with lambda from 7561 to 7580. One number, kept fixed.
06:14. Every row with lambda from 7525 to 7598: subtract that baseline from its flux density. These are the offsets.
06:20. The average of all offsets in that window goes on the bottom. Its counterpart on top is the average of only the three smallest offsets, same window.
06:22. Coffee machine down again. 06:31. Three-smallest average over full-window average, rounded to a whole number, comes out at -4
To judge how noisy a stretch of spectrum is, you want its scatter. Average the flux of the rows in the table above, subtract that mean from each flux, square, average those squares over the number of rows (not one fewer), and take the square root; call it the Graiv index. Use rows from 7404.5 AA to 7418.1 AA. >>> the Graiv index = 0.020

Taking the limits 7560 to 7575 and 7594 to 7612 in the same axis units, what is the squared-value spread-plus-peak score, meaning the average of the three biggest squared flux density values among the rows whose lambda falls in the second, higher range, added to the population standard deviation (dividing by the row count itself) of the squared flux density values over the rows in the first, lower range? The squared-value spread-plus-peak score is 0.62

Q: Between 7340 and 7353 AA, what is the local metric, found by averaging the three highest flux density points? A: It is 0.783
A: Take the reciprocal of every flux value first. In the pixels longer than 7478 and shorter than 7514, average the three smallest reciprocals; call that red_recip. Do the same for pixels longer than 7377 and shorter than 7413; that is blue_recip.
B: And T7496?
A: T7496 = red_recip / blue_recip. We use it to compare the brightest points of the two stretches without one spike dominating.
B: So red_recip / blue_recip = 0.99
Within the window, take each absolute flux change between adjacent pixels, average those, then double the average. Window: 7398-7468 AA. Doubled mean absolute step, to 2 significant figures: 0.032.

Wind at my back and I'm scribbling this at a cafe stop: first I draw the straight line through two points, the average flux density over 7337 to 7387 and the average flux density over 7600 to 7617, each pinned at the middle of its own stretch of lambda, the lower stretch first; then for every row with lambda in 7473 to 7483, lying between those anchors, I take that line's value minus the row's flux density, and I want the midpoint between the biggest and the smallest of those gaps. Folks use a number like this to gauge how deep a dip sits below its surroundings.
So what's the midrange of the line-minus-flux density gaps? -0.001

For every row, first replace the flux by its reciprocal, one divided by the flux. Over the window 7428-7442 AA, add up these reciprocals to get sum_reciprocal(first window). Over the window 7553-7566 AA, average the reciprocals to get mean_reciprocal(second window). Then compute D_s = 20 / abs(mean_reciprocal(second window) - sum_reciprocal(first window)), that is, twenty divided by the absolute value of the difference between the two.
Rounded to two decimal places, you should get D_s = 2.14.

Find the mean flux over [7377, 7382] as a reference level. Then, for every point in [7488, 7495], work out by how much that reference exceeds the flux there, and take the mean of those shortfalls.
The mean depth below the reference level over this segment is 0.007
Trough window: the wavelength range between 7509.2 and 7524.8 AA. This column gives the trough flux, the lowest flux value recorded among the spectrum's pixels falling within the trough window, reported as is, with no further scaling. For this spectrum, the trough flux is 0.7271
